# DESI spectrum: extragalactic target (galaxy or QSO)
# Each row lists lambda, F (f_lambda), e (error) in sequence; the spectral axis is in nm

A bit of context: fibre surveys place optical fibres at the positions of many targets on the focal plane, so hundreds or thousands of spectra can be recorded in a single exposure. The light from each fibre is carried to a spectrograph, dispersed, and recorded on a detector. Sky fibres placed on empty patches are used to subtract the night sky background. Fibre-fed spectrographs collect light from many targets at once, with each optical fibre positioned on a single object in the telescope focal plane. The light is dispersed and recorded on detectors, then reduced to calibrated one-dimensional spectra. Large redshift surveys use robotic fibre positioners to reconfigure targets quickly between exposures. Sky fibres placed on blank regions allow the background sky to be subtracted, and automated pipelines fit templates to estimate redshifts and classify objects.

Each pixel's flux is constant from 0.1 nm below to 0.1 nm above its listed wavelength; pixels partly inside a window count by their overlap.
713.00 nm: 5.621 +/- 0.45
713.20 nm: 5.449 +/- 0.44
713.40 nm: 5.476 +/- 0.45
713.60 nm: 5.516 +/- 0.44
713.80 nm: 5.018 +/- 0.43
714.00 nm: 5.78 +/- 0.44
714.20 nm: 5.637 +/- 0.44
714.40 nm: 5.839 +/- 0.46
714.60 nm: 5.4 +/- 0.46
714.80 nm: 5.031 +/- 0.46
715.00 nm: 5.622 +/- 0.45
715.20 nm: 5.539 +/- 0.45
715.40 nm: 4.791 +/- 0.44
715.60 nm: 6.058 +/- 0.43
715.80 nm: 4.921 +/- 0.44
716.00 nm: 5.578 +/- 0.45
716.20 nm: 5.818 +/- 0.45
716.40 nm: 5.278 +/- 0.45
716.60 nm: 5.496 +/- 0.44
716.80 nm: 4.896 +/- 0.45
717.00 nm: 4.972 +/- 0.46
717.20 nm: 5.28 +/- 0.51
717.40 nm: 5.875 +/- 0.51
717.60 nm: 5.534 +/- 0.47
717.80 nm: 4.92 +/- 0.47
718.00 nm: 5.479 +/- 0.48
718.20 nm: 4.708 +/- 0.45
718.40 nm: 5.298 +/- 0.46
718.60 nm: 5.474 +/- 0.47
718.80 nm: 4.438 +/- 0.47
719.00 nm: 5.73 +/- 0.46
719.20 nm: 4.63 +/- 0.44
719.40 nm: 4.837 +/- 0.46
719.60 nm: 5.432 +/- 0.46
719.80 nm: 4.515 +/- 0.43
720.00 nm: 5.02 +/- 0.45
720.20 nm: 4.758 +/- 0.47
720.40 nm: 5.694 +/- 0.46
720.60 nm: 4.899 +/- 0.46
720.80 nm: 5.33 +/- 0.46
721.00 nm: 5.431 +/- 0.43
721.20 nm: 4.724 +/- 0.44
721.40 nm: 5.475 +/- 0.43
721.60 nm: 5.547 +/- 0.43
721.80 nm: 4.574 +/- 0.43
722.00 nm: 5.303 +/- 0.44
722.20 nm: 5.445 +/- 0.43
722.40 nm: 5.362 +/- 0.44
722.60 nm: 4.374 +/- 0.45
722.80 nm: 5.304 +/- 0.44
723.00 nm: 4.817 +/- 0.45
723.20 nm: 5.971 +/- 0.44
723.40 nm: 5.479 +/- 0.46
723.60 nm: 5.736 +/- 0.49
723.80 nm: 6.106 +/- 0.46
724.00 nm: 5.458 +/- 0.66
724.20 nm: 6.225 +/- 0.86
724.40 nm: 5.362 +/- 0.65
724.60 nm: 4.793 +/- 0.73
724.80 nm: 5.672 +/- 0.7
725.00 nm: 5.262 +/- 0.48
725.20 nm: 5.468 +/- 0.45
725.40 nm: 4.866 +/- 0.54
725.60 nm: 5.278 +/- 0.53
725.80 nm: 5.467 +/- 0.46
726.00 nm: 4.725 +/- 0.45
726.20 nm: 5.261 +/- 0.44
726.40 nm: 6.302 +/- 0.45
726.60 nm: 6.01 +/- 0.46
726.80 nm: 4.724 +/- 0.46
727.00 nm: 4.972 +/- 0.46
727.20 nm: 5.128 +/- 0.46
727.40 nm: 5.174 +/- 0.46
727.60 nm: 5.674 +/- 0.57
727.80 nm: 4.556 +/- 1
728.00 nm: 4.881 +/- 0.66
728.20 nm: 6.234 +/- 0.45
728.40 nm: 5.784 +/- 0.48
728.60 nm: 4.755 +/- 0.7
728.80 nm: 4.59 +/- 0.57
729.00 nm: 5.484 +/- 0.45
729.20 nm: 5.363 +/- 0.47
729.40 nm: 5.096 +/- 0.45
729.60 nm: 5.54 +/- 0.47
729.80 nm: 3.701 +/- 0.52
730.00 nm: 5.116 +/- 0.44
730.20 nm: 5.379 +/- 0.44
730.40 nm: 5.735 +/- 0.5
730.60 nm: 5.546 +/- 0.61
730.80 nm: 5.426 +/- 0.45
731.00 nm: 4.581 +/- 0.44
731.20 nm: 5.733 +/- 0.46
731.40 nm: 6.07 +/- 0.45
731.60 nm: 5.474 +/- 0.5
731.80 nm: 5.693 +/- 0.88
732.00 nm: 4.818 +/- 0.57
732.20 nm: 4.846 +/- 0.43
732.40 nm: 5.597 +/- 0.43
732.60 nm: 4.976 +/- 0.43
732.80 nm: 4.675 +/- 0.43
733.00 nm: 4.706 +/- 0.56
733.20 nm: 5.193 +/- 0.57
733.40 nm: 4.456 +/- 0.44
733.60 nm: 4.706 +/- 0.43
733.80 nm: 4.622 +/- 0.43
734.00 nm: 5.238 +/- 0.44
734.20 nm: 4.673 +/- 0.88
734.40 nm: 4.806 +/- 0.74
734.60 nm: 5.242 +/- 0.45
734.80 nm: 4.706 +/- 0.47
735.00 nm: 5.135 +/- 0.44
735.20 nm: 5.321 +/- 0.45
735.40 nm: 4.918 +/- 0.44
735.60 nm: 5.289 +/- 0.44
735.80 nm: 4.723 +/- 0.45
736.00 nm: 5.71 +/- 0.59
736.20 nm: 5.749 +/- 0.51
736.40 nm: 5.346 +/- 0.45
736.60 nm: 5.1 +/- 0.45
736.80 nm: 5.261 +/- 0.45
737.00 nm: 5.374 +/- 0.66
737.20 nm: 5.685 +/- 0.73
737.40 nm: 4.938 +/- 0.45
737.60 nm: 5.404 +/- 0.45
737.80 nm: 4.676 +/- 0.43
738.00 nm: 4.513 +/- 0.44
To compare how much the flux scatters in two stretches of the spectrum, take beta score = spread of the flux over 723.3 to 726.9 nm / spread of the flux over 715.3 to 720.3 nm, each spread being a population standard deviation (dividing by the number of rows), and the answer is 1.1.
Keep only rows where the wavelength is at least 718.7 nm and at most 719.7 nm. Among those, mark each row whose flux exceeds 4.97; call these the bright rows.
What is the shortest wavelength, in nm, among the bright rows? 719.00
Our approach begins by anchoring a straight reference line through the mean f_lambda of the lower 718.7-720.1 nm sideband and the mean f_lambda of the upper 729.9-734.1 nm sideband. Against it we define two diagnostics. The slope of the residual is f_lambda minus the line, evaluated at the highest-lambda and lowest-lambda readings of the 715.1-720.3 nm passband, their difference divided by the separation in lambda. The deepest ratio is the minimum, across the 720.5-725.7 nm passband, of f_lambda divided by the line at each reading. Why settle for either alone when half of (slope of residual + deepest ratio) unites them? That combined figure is 0.35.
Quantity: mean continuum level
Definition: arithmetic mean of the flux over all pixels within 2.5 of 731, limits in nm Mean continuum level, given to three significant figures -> 5.14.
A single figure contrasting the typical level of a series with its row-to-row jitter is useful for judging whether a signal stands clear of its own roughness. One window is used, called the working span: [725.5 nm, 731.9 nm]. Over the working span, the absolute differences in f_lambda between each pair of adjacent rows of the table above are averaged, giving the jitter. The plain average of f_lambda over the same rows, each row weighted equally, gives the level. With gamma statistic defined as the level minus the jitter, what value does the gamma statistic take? 4.70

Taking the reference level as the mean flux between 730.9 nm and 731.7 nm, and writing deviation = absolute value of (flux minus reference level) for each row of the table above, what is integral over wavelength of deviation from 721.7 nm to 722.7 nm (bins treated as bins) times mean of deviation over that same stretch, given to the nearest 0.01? 0.21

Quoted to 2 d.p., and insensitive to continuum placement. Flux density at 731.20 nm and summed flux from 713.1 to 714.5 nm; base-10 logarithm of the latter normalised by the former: 0.83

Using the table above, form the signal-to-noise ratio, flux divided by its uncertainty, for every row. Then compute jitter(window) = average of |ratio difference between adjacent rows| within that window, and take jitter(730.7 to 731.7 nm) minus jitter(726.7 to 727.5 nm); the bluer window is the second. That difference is 1.5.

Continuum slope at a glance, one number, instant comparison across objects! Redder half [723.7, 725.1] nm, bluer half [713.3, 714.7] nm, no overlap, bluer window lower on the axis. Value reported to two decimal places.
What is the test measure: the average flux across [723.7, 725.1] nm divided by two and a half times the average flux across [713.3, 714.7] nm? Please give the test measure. 0.40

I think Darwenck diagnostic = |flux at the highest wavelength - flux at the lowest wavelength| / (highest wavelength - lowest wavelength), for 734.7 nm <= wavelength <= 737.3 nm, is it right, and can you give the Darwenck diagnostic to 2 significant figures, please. 0.41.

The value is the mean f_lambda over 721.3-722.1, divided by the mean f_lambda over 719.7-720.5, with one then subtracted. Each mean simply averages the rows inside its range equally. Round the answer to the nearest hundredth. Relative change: 0.05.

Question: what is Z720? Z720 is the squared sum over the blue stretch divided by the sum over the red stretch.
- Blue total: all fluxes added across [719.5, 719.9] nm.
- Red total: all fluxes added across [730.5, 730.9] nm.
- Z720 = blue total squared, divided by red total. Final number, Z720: 9.0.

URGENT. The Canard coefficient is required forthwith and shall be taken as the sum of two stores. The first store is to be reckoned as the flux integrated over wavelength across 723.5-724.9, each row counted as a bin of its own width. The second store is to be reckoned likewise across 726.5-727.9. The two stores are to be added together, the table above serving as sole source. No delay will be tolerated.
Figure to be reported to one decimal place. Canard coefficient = 15.1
